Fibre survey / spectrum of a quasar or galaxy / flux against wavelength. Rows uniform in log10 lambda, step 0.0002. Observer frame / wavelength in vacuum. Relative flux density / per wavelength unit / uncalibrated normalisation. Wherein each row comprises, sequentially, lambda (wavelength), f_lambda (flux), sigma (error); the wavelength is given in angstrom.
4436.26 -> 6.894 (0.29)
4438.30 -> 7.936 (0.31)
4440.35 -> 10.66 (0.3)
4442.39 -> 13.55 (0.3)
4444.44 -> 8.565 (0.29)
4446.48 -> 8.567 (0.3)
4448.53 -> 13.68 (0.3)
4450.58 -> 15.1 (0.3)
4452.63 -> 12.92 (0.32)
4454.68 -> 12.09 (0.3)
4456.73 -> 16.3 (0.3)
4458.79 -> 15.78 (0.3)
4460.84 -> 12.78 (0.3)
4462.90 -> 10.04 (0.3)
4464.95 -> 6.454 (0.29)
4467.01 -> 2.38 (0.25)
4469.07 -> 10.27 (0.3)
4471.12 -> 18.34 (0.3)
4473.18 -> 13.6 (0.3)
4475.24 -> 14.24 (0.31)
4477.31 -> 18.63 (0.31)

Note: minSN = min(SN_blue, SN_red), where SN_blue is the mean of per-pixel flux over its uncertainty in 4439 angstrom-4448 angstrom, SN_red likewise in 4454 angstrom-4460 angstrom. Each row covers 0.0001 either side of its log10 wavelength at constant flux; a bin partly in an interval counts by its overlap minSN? 35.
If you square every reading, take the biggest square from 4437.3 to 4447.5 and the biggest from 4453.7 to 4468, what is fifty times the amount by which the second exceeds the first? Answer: 4104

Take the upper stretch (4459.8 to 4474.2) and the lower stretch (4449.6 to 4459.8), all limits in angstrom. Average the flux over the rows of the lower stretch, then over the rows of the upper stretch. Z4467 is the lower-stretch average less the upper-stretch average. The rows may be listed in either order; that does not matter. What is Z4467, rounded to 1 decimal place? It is 3.9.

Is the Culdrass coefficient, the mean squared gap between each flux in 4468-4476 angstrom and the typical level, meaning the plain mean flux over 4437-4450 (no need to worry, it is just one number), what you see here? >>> 21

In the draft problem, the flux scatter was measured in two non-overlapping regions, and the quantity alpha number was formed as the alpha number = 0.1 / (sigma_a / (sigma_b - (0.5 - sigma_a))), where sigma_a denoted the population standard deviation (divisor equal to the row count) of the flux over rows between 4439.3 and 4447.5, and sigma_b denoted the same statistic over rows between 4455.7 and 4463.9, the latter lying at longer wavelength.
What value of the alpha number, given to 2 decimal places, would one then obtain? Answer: 0.20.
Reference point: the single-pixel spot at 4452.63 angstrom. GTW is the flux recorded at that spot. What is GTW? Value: 12.92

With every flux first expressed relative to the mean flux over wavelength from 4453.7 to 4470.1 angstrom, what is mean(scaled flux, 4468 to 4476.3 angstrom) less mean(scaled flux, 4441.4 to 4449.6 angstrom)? 0.3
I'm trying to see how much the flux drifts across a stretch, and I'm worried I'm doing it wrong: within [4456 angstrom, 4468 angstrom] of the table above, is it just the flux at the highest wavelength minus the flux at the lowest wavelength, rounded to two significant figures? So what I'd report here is -14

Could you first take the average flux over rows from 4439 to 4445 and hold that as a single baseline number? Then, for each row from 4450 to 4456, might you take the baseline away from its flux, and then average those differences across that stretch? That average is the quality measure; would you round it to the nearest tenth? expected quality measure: 2.4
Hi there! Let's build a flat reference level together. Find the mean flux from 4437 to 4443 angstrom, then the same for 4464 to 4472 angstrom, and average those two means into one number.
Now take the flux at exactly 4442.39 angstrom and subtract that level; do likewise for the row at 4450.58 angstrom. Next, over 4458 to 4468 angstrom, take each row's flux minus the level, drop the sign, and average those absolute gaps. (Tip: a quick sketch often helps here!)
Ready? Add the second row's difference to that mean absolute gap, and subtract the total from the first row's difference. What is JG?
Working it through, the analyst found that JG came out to -5.5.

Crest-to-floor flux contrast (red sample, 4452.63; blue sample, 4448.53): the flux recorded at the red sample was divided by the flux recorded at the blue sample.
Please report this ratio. 0.94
